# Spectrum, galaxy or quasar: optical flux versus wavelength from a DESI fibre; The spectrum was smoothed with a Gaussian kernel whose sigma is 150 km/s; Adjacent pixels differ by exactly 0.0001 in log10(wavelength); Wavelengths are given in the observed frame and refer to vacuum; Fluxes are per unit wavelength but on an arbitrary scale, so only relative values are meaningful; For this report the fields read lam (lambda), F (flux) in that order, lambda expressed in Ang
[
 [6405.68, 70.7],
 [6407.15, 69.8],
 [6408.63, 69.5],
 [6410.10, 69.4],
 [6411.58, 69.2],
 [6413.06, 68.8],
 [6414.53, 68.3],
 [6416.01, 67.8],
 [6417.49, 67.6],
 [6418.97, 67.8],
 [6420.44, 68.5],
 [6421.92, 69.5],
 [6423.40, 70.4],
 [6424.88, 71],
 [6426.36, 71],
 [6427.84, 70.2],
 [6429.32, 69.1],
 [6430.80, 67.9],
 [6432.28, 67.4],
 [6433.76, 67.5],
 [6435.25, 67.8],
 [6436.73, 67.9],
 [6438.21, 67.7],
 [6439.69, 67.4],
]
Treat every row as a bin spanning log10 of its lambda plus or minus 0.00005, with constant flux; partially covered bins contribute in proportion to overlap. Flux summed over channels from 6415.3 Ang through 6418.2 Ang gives 135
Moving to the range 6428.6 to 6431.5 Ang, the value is 137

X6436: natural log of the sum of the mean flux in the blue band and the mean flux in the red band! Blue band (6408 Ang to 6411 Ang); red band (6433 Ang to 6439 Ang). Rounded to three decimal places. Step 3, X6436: 4.921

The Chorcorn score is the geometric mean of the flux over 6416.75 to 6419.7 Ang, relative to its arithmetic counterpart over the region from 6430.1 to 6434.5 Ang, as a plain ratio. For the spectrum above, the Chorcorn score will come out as 1.00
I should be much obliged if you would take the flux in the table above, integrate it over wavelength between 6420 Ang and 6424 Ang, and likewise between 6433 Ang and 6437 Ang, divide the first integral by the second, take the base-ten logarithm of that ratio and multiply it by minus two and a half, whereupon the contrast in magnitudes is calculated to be -0.03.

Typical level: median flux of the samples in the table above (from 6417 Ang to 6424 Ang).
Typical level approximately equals 68.5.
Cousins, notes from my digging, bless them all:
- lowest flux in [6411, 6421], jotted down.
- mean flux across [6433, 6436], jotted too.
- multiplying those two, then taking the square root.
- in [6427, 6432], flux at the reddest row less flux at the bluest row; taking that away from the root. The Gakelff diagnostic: 69.9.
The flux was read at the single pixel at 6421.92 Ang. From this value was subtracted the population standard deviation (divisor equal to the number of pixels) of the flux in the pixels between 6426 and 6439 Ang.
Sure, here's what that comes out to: 68.3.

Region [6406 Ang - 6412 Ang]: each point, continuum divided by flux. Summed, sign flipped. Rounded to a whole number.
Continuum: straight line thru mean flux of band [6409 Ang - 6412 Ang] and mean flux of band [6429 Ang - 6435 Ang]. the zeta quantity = -4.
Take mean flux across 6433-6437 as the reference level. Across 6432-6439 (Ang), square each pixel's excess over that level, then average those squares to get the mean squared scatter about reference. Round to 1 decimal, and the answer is 0.0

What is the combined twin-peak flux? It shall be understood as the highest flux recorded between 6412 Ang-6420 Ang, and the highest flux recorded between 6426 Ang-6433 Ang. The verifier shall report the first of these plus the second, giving 139.8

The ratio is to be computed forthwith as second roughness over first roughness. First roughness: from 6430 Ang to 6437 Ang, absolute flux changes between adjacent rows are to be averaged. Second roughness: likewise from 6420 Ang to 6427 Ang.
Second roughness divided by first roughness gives 2.5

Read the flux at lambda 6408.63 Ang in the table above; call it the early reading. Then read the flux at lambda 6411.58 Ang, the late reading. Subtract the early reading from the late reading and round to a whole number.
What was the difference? 0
